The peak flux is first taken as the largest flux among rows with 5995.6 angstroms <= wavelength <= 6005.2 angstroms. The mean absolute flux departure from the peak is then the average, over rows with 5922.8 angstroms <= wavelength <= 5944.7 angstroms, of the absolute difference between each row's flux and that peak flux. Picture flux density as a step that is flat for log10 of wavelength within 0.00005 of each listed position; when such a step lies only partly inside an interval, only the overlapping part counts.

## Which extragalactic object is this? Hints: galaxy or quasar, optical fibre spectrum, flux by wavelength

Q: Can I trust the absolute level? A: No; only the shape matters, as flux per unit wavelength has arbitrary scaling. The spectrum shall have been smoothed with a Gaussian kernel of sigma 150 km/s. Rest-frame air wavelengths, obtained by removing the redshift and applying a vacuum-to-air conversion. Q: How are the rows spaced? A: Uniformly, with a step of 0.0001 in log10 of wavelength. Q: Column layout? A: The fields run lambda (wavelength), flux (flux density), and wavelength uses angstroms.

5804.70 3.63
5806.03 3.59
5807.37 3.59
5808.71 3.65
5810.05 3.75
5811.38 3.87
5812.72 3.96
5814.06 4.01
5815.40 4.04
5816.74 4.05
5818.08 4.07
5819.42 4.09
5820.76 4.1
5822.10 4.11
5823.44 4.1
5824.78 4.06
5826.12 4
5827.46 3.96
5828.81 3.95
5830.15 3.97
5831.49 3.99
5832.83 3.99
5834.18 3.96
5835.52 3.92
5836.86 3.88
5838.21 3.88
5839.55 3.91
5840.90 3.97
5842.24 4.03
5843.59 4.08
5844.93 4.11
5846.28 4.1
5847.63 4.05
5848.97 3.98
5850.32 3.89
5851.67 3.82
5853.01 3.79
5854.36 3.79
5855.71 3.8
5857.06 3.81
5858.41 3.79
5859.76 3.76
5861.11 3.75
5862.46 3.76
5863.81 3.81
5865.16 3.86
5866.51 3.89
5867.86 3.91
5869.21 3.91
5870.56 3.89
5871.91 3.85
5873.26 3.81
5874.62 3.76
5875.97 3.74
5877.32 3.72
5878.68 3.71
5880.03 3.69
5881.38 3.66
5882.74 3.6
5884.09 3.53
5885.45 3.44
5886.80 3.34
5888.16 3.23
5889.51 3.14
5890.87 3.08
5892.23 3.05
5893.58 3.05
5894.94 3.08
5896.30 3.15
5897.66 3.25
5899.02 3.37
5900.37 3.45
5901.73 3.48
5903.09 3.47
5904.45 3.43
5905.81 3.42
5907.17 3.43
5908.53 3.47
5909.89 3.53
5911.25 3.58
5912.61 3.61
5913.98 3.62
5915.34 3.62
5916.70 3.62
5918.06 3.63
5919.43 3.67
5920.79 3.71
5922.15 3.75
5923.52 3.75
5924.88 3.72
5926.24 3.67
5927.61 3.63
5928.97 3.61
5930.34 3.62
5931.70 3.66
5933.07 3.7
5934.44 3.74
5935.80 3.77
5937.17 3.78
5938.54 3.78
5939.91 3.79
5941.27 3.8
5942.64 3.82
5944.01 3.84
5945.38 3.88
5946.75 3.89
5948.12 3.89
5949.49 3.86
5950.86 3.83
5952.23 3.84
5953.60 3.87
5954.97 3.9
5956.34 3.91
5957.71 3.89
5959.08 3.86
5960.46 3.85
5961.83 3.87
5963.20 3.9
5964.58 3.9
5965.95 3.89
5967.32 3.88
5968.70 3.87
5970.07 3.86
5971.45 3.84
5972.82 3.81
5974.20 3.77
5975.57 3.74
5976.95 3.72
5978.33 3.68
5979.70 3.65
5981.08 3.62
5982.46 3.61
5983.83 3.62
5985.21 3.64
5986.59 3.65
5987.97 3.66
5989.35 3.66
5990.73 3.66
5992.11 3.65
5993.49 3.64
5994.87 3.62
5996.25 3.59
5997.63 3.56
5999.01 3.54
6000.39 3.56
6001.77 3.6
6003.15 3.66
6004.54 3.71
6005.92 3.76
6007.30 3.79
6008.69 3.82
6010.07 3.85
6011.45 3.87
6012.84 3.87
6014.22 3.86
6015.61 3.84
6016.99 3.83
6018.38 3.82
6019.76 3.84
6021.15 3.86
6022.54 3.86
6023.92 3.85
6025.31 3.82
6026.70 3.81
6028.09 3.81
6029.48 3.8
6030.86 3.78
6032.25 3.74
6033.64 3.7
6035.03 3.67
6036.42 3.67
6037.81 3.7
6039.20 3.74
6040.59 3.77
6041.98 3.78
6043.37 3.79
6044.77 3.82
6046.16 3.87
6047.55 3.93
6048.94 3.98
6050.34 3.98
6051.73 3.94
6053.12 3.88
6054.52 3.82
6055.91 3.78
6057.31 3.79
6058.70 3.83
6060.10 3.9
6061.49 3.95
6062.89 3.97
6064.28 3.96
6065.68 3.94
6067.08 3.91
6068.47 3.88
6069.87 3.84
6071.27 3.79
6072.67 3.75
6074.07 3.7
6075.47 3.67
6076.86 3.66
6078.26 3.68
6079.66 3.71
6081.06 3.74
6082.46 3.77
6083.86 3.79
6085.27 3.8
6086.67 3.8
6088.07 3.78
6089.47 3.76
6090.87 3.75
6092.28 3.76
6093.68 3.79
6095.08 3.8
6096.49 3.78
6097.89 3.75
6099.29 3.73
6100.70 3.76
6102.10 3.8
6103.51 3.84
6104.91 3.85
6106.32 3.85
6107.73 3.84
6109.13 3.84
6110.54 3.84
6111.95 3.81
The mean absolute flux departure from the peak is 0.066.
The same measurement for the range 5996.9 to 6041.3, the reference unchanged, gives 0.097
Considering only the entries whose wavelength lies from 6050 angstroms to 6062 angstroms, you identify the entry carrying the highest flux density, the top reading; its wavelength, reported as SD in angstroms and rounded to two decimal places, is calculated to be 6050.34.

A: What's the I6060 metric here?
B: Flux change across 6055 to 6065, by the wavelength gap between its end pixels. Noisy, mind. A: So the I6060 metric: 0.022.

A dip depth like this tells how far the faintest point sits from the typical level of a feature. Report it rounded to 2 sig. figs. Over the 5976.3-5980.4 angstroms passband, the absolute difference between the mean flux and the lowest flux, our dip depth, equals 0.033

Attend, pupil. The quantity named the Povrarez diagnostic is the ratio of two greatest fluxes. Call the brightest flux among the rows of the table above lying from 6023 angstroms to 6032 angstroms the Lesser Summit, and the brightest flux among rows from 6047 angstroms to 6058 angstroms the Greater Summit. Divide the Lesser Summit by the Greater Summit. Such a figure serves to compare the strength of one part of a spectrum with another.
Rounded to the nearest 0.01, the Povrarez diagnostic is 0.97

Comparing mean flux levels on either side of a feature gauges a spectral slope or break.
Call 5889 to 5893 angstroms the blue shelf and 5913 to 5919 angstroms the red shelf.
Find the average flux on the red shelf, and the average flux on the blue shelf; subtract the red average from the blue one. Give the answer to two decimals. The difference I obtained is -0.53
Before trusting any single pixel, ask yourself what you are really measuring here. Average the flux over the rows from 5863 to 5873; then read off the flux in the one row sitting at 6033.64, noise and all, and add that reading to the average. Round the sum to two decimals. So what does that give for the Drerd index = 7.57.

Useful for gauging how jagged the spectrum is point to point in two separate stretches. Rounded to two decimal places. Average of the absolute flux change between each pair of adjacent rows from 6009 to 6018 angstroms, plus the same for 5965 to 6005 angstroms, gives 0.03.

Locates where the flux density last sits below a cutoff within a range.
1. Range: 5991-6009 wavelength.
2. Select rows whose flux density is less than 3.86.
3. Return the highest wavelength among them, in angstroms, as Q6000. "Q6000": 6008.69 angstroms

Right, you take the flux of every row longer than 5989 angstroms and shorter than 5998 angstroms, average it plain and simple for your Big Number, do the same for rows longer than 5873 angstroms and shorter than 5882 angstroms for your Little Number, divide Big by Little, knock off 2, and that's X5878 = -1.03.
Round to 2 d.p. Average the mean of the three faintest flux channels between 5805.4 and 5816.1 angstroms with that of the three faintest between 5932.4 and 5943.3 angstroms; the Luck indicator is 3.67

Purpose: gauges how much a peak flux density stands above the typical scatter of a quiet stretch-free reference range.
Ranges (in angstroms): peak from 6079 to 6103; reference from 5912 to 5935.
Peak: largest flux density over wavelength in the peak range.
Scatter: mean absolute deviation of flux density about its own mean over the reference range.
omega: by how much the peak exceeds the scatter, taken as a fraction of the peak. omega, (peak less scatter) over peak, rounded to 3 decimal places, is 0.988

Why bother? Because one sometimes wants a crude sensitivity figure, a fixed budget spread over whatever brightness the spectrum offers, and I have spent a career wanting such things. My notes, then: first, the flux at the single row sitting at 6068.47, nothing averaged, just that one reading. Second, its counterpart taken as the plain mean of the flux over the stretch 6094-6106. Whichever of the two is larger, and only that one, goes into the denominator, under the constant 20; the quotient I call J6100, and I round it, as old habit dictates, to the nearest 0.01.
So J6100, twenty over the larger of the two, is 5.15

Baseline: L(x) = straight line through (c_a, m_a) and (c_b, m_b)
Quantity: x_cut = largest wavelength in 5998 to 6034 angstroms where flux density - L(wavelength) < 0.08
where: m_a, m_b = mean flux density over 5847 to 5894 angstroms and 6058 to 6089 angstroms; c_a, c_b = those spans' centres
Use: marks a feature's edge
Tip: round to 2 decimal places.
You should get 6033.64 angstroms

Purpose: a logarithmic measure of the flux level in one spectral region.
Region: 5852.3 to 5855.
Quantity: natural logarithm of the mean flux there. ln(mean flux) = 1.33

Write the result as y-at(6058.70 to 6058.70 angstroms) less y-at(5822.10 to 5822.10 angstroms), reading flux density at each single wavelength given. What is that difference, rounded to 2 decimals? -0.28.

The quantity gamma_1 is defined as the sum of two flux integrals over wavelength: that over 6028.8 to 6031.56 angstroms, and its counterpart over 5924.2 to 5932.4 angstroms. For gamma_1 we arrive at 40.4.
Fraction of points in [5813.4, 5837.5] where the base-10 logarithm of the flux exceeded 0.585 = 1.0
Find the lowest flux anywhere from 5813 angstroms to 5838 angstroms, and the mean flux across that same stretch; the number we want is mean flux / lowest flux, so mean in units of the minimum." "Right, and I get 1.03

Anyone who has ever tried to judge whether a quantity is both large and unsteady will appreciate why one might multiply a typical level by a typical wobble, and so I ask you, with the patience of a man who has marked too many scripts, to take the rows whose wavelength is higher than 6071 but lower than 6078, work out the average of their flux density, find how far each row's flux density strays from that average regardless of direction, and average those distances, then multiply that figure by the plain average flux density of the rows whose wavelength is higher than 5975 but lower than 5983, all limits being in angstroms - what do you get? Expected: 0.16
